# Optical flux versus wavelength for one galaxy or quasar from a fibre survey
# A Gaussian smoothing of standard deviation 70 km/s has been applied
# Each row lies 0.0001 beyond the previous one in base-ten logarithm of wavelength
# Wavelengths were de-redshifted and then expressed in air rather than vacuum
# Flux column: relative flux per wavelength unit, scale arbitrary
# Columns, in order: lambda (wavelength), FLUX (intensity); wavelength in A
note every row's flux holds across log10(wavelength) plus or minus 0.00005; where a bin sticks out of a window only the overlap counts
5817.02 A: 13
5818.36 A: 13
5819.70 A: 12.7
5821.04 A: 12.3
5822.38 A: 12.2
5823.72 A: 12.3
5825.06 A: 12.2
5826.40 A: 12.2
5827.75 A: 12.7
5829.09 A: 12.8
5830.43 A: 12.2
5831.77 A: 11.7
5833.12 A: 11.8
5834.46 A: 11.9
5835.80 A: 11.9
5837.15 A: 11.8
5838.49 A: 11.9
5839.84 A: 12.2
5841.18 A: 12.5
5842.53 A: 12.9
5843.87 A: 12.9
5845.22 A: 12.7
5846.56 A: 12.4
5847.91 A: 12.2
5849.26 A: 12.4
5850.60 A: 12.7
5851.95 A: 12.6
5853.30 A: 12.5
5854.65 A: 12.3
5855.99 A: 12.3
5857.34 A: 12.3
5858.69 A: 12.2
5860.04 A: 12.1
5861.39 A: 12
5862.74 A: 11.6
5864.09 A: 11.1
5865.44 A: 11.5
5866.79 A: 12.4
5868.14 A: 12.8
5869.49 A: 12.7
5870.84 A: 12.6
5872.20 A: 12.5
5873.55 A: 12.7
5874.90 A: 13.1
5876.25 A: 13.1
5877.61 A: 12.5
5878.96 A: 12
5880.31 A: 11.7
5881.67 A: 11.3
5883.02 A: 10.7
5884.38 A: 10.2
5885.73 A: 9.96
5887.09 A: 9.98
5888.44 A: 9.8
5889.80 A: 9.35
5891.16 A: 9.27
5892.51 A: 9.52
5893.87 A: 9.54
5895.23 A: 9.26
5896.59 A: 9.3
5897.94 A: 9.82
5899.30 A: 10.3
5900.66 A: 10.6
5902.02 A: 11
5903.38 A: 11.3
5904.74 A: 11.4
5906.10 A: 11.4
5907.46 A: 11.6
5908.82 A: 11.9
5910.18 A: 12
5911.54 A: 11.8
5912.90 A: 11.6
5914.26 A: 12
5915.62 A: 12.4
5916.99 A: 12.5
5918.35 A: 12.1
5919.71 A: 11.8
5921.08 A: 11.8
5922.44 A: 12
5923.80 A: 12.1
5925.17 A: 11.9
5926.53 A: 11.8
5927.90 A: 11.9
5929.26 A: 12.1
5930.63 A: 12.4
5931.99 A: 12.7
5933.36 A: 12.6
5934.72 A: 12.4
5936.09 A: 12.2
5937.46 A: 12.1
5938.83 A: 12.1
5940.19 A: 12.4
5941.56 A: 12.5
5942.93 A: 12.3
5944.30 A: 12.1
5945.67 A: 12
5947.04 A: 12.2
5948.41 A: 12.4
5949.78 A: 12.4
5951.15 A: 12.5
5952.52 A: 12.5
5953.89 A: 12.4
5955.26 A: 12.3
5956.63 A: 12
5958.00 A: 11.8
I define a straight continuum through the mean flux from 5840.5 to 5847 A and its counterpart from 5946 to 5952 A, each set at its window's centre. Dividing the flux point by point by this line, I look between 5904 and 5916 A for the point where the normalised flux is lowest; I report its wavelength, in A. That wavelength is 5904.74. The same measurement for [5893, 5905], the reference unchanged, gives 5895.23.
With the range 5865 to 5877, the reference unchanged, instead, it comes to 5865.44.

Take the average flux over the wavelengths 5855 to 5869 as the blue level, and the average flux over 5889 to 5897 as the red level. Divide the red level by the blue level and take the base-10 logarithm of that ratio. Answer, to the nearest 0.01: -0.11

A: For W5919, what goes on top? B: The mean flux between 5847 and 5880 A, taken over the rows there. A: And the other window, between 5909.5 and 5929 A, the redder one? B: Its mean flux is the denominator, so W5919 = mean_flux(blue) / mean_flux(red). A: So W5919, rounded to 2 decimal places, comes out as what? 1.03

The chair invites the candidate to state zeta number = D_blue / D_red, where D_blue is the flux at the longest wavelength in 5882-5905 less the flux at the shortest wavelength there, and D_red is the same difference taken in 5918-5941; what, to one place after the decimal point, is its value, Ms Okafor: 2.3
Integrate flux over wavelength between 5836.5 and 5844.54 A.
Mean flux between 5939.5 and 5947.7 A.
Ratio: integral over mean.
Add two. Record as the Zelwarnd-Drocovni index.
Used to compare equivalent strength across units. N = 10.1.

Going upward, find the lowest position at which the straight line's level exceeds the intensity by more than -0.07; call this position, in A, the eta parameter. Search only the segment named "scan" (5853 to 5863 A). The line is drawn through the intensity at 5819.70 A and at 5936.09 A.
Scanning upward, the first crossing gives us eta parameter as 5853.30 A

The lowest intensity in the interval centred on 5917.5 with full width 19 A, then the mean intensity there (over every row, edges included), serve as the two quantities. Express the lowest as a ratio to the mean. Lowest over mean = 0.968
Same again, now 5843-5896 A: 0.794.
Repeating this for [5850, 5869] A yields 0.912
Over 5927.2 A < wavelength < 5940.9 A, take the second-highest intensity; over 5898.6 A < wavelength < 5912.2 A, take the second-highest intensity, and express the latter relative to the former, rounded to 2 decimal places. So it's 0.94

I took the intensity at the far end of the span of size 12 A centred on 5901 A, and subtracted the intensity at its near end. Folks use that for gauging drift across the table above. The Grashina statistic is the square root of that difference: 1.5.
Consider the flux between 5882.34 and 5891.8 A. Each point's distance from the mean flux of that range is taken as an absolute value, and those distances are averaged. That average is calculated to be 0.36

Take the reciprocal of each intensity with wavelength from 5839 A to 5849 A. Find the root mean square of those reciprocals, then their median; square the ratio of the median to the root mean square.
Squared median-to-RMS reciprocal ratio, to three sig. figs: 1.01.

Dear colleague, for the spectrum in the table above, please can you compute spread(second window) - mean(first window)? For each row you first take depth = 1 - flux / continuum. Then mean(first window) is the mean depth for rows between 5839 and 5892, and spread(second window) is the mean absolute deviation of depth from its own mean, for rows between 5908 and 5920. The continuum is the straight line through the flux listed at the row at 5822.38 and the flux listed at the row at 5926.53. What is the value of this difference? 0.01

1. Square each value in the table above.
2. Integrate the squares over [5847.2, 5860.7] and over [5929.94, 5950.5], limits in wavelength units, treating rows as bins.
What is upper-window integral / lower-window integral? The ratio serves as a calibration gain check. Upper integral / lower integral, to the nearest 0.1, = 1.5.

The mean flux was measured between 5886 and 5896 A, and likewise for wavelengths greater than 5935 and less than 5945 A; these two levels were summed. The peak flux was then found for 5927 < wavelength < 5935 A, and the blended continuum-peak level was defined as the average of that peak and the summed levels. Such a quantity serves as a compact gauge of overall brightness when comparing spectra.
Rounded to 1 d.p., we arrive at 17.2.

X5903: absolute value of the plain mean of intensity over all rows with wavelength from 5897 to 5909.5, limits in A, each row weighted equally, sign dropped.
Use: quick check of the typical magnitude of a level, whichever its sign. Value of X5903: 11.0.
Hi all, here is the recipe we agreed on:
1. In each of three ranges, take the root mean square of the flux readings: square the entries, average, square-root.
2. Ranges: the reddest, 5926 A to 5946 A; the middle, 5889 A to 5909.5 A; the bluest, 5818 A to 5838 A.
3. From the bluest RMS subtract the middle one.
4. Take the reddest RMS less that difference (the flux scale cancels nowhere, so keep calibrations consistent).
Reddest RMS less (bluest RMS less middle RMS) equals 10.4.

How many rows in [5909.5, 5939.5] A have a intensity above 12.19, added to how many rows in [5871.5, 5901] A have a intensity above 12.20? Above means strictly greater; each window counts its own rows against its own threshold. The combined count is 12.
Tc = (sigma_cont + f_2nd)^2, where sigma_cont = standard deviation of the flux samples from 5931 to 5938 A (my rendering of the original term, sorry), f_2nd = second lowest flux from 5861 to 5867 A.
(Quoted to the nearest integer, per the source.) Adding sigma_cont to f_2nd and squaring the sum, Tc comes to 138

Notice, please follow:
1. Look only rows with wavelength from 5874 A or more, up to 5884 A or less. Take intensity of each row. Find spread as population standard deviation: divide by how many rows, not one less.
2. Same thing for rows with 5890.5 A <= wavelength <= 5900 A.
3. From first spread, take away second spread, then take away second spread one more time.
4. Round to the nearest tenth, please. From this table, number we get 0.1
